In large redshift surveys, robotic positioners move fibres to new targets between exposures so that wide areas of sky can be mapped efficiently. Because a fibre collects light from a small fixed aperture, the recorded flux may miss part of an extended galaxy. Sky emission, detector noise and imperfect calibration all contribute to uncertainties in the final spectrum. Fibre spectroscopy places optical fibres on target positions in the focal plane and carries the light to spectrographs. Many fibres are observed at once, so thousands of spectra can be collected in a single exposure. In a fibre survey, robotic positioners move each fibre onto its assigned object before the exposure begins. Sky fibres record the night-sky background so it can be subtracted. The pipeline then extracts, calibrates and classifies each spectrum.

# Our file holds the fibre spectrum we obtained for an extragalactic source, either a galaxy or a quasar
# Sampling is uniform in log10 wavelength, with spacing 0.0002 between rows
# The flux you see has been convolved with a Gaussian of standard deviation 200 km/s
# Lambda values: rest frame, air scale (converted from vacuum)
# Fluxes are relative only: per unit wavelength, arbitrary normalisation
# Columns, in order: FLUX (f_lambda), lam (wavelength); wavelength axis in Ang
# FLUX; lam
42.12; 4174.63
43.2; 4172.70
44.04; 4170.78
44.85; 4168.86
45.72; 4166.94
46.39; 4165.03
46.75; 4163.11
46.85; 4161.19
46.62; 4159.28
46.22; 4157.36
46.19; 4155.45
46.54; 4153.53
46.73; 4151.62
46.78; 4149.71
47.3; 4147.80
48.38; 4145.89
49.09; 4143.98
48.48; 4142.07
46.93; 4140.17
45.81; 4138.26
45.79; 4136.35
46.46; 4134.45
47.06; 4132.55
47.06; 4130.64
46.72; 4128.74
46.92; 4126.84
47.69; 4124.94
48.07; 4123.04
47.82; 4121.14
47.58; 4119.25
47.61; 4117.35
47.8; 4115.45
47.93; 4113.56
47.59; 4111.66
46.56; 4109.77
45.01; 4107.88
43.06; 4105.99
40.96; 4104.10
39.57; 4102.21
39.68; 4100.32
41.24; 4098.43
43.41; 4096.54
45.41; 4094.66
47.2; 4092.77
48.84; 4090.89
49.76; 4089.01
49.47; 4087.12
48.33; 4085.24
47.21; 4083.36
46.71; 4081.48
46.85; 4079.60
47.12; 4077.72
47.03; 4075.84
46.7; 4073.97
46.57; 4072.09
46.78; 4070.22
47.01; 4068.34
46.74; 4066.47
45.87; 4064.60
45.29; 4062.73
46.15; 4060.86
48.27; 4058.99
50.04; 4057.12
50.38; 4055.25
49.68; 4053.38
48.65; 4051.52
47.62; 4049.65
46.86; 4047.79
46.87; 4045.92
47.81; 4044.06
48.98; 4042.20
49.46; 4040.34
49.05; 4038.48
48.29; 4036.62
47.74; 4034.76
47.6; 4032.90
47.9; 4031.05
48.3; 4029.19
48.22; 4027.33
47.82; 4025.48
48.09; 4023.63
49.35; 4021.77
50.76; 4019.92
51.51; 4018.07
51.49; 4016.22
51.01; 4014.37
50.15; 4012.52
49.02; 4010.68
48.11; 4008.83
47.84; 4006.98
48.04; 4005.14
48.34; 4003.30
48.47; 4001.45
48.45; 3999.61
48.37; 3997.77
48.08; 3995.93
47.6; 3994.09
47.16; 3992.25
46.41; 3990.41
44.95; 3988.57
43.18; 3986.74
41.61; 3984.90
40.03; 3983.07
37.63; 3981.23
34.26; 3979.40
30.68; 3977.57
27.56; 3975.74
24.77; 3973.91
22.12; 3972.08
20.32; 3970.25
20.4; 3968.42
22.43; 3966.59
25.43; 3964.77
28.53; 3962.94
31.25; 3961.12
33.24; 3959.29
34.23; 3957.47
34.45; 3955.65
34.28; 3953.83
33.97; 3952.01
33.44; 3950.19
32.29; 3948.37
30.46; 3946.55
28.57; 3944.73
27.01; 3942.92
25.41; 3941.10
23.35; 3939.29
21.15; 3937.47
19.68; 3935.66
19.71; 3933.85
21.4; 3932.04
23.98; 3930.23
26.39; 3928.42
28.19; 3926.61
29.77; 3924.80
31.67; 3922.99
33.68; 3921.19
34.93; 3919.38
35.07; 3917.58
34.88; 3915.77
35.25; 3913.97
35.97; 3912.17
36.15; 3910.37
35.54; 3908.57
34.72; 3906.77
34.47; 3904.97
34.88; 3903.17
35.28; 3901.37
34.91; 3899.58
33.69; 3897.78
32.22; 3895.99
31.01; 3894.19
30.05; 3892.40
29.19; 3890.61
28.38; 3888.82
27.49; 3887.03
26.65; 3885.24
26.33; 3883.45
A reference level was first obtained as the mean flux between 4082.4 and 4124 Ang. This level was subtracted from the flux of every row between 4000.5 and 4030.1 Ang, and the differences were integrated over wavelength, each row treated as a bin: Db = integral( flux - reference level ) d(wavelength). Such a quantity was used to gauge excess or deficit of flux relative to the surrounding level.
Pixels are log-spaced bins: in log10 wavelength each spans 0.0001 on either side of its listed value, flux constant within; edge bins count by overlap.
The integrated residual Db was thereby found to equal 96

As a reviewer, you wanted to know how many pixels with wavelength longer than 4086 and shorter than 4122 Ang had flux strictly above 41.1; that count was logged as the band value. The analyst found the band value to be 16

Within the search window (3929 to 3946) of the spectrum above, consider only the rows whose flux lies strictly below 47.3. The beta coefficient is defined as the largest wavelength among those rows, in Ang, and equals 3944.73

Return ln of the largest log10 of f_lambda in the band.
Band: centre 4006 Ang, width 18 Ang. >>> 0.535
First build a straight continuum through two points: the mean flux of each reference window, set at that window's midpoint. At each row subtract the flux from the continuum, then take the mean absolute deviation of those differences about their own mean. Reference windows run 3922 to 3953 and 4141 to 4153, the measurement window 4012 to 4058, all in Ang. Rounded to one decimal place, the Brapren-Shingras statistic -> 1.7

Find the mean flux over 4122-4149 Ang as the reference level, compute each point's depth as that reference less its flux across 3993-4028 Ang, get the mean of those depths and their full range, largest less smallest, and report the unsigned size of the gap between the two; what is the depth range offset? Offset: 5.6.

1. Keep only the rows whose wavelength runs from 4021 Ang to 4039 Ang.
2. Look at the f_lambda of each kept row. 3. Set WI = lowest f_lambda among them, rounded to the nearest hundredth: 47.60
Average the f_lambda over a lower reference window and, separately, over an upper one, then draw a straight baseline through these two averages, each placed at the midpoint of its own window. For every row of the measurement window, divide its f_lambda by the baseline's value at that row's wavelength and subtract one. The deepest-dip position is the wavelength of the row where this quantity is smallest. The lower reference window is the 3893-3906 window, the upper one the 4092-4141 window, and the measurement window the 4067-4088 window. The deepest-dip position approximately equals 4081.48 Ang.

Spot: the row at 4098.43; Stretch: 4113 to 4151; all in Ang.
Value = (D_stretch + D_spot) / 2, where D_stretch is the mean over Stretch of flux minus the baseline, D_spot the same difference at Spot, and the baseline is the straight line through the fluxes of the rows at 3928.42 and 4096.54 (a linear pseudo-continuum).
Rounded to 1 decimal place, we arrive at -1.0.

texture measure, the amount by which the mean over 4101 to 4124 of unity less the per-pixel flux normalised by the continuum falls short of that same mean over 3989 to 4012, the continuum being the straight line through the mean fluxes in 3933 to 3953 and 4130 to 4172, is -0.42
